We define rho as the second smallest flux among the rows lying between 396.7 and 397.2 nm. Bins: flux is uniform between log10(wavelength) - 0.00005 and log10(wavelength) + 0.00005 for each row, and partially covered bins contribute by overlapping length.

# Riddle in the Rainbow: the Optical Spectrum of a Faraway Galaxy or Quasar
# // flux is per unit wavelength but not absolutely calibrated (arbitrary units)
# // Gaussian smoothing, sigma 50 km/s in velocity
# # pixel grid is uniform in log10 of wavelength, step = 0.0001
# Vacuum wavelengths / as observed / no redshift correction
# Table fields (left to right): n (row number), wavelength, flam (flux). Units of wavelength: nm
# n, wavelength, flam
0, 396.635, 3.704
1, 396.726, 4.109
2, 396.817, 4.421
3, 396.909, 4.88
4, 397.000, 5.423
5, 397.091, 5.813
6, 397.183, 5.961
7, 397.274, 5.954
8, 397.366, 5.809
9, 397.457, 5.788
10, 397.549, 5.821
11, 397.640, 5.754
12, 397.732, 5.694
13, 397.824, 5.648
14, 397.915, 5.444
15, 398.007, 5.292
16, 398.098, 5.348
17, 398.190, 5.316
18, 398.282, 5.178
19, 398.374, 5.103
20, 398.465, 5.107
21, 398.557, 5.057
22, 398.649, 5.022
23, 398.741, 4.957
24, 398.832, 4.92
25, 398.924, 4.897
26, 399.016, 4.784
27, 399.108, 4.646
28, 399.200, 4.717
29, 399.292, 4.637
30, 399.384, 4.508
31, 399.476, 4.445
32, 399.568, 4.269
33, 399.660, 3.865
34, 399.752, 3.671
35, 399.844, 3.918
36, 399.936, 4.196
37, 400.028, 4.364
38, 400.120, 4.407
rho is 4.421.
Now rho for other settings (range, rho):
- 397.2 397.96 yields 5.648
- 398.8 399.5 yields 4.508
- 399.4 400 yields 3.865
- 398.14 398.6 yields 5.103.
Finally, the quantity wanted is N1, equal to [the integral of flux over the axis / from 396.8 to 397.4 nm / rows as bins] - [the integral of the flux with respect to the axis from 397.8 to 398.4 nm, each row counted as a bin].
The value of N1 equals 0.1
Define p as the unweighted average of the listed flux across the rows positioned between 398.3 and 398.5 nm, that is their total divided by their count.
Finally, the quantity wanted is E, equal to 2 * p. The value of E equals 10.2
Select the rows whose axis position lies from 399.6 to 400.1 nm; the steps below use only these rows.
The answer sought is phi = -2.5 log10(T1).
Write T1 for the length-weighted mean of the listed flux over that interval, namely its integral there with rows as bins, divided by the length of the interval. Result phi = -1.51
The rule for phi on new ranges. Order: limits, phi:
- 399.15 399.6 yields -1.64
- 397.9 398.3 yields -1.81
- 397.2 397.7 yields -1.91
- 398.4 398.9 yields -1.75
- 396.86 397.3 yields -1.87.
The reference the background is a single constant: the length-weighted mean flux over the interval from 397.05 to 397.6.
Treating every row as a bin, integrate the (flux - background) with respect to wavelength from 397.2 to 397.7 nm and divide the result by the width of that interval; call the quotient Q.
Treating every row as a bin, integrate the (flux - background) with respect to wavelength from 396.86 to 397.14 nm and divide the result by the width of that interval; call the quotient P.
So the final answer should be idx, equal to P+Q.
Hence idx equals -0.5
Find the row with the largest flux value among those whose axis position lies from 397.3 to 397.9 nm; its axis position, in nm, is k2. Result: 397.549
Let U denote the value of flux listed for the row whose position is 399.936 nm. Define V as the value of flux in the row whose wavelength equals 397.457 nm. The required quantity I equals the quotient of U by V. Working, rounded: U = 4.196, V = 5.788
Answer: 0.72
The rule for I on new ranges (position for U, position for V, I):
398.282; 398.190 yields 0.97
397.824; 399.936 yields 1.35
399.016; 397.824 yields 0.85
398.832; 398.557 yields 0.97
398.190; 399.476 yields 1.20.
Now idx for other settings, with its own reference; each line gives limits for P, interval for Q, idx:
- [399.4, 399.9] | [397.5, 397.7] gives -1.9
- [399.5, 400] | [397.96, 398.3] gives -2.4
